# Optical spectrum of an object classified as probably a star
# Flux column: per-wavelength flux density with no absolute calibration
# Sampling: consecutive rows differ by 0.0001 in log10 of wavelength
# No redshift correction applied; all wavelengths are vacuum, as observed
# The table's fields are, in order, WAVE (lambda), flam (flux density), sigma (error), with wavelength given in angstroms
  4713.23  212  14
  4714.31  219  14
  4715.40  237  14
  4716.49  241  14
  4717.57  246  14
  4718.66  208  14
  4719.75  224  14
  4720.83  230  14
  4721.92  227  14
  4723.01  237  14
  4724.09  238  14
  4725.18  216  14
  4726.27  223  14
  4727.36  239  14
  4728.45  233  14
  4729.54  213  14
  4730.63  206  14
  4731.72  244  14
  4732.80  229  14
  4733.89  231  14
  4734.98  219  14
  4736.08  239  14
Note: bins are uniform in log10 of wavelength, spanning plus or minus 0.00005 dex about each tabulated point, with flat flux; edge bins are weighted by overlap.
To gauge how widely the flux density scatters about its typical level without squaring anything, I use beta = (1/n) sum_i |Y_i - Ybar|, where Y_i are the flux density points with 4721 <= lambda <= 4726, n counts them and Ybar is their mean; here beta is 8.0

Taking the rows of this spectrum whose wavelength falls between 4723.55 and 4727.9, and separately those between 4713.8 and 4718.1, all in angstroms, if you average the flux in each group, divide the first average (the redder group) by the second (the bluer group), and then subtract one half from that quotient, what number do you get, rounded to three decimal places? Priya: 0.471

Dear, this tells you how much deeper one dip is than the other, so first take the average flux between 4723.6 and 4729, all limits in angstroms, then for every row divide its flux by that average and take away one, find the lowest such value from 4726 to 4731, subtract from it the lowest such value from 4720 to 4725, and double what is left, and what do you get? -0.18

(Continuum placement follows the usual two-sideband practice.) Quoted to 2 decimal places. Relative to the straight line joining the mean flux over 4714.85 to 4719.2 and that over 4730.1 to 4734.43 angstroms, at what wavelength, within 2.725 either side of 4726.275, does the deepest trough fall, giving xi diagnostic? 4725.18 angstroms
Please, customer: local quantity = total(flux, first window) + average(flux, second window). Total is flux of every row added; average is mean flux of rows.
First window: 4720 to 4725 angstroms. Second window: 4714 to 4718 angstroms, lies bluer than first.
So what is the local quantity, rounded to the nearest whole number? 1168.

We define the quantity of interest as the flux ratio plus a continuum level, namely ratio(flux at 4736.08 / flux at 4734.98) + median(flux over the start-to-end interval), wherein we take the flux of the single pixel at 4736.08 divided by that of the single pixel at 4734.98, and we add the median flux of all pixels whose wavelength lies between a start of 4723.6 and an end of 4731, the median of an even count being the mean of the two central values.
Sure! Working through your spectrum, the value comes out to 224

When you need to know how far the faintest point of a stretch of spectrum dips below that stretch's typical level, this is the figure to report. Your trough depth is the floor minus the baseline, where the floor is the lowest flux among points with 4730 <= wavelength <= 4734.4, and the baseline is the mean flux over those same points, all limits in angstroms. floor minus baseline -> -22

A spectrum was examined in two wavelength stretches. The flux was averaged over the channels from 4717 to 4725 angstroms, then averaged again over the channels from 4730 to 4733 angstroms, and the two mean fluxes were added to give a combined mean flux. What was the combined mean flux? 456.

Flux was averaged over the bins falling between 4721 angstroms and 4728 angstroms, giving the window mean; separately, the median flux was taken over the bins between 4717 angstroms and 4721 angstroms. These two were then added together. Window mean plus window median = 457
